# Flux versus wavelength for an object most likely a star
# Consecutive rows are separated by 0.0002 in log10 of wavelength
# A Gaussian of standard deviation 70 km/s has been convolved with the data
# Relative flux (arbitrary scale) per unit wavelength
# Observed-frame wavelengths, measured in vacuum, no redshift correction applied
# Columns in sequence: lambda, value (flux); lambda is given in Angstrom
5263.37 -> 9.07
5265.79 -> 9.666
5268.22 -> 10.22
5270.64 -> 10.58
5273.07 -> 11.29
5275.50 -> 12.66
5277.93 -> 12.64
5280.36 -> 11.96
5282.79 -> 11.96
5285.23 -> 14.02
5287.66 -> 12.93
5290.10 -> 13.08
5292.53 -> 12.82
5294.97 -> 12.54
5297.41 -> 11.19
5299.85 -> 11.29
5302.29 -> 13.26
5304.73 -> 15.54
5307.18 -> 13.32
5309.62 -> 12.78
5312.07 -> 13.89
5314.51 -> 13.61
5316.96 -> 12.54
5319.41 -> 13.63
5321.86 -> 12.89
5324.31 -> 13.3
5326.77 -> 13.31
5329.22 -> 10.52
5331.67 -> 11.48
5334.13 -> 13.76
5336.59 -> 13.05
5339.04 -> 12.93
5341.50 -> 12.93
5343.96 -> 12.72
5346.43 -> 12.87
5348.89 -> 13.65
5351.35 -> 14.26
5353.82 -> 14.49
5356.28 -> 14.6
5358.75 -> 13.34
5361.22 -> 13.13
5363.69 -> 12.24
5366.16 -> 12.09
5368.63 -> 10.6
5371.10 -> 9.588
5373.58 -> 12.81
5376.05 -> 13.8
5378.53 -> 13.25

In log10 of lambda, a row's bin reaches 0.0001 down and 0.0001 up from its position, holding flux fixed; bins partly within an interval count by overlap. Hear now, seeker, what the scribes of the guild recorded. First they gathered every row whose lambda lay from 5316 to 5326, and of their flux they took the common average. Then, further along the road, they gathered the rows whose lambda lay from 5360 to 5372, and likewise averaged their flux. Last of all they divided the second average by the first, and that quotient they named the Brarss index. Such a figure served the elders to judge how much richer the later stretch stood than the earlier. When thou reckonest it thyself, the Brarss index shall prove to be 0.88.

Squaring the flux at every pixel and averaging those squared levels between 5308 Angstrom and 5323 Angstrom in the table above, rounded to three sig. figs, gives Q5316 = 175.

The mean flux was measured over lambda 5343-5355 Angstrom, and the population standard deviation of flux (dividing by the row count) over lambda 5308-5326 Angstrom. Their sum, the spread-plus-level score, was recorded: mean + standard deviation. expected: 14.1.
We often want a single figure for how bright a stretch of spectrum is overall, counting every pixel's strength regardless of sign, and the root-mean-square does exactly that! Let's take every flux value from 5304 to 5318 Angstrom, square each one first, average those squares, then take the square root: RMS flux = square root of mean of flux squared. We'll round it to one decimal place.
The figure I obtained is 13.6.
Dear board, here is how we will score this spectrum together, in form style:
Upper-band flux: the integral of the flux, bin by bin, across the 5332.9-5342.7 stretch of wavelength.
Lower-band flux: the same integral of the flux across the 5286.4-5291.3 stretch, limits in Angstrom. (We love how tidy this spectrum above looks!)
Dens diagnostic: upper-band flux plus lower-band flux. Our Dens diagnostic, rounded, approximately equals 193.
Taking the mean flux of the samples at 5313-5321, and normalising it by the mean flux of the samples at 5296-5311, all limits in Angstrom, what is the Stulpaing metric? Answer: 1.03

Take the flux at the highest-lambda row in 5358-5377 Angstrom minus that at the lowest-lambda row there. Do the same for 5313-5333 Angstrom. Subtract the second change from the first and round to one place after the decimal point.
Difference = 2.6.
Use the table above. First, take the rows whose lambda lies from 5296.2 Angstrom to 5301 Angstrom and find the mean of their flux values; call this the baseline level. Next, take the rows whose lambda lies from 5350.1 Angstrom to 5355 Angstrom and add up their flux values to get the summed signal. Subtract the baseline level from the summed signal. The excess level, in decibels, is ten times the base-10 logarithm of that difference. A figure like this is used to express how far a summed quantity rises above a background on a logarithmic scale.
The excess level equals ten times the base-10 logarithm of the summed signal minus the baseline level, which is 12.4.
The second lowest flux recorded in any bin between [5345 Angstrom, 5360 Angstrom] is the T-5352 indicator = 13.34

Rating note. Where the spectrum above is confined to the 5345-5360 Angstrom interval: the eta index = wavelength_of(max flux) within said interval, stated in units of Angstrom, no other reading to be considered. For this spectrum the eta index 5356.28 Angstrom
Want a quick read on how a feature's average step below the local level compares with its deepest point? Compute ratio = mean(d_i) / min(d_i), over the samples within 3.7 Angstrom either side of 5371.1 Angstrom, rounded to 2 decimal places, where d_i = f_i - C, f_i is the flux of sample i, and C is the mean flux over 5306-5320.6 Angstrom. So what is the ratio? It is 0.62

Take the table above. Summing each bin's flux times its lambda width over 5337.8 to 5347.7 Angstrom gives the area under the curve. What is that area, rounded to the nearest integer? 127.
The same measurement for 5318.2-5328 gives 130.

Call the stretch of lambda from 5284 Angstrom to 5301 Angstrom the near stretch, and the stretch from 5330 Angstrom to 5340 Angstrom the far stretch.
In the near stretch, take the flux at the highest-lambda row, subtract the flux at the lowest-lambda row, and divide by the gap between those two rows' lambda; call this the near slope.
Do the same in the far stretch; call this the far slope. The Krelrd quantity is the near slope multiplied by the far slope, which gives -0.037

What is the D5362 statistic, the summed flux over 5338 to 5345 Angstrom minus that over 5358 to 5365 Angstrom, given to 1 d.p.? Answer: -0.1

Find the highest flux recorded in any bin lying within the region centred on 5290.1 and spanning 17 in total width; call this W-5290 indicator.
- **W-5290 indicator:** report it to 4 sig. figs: 14.02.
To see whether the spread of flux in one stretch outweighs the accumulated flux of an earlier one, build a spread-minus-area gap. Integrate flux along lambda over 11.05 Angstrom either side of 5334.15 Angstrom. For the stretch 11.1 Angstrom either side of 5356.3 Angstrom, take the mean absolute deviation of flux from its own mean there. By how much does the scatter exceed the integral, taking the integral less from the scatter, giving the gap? -279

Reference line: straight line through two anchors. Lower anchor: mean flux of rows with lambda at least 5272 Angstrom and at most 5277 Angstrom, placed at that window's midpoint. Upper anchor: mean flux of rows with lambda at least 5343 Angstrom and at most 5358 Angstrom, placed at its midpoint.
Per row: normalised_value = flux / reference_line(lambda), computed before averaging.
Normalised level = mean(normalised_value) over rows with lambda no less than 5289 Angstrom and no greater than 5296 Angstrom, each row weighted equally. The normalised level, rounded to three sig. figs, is 1.03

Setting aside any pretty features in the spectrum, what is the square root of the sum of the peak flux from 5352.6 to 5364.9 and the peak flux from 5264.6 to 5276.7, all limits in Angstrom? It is 5.22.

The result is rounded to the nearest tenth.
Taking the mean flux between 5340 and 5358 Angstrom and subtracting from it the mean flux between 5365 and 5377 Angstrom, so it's 1.9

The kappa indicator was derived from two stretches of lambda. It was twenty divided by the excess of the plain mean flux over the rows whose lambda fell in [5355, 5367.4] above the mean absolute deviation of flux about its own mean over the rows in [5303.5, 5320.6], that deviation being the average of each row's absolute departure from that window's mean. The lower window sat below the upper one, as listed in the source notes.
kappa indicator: 1.61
